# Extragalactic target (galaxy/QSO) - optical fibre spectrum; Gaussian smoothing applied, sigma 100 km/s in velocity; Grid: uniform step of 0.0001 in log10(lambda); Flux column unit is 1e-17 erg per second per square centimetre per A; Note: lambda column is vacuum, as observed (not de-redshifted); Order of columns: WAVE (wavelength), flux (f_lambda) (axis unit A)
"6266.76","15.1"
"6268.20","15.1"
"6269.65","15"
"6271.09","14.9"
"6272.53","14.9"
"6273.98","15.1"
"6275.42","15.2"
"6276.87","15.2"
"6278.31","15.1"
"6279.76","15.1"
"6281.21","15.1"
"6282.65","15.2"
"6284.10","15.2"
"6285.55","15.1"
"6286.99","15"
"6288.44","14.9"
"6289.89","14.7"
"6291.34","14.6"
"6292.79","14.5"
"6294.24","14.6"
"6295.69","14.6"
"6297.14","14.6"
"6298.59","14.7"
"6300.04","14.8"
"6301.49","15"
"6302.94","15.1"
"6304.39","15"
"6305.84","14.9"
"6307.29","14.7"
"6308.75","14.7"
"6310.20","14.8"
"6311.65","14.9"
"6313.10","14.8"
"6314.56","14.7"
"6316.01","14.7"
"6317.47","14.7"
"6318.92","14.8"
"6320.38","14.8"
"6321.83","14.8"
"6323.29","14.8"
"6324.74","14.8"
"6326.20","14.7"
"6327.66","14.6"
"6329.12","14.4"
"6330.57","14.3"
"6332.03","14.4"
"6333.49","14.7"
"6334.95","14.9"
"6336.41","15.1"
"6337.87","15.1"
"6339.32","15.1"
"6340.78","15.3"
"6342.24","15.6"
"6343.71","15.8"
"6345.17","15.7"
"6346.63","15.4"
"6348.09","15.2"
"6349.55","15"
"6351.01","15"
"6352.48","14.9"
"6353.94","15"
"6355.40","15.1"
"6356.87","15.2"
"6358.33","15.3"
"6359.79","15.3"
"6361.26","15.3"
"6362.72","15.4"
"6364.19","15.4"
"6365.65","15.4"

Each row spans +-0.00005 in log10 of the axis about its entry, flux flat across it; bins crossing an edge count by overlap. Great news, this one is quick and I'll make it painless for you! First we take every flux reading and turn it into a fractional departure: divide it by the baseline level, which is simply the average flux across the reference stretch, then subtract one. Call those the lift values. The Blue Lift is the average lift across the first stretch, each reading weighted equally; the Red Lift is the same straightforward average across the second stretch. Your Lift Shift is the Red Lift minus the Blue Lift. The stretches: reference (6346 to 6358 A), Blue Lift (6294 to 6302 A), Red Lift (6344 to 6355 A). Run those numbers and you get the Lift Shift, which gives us 0.03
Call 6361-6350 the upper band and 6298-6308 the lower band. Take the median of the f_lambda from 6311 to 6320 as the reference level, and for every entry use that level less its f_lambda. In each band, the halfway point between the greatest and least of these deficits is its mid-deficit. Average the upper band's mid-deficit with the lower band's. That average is -0.25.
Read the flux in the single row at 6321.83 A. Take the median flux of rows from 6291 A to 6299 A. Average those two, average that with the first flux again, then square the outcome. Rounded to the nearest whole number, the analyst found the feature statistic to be 218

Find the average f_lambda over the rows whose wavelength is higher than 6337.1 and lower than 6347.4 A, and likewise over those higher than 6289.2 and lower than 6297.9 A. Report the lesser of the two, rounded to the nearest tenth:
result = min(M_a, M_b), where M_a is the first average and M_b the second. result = 14.6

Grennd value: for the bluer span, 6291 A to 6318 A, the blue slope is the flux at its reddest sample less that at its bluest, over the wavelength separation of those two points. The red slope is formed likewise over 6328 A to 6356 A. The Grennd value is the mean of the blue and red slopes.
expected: 0.015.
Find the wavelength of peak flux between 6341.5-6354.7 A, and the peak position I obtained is 6343.71 A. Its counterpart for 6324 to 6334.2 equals 6324.74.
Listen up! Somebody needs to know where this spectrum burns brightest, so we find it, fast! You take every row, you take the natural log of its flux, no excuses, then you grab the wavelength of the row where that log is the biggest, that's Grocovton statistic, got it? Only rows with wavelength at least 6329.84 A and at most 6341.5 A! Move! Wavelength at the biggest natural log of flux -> 6340.78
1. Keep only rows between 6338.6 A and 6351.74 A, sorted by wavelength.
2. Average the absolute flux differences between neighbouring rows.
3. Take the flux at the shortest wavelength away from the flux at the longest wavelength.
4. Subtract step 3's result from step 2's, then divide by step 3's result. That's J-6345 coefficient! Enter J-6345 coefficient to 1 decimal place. -2.9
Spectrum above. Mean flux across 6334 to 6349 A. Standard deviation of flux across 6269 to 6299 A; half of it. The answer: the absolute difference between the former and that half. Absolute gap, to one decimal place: 15.2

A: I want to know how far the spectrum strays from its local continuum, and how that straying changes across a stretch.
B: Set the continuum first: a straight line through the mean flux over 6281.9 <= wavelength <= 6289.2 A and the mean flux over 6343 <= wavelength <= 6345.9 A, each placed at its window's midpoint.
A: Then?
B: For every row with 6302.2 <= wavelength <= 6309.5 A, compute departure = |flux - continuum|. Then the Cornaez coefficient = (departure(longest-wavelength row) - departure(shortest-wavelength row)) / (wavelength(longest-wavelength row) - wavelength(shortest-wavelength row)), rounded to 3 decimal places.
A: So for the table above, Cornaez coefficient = 0.080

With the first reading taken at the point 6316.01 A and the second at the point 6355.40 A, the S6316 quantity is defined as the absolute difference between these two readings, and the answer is 0.4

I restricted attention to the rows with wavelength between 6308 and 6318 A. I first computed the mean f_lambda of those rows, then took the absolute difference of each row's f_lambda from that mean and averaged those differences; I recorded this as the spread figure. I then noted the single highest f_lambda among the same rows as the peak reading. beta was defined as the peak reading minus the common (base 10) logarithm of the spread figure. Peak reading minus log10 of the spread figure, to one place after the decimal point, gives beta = 16.1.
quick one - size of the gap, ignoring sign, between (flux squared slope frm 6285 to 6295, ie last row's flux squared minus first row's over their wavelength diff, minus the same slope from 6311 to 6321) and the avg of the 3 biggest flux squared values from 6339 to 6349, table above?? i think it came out 248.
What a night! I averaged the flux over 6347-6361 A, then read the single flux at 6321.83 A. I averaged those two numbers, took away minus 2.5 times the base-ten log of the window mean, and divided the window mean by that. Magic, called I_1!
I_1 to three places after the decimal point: 0.844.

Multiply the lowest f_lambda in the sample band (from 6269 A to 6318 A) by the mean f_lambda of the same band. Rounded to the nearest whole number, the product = 216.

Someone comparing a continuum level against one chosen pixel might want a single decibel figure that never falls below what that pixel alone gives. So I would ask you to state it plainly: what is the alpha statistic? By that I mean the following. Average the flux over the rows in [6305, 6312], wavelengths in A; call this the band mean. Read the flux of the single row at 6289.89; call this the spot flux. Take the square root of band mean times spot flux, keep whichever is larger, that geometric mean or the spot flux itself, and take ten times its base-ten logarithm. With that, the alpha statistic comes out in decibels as 11.7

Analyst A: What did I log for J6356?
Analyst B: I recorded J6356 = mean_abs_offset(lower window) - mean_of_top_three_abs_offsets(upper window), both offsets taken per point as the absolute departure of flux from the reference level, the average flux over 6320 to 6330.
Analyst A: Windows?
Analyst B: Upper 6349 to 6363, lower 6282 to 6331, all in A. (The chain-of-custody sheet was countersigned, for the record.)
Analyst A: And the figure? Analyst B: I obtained -0.47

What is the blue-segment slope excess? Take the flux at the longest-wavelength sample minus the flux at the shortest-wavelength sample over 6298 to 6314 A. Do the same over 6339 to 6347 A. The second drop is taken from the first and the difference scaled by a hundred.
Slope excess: -20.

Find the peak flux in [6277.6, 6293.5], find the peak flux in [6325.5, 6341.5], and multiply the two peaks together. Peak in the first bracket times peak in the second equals 233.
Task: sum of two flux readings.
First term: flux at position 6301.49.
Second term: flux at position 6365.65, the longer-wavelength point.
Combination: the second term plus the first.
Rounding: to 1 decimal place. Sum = 30.4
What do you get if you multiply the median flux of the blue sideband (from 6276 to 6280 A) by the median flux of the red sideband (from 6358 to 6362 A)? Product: 231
